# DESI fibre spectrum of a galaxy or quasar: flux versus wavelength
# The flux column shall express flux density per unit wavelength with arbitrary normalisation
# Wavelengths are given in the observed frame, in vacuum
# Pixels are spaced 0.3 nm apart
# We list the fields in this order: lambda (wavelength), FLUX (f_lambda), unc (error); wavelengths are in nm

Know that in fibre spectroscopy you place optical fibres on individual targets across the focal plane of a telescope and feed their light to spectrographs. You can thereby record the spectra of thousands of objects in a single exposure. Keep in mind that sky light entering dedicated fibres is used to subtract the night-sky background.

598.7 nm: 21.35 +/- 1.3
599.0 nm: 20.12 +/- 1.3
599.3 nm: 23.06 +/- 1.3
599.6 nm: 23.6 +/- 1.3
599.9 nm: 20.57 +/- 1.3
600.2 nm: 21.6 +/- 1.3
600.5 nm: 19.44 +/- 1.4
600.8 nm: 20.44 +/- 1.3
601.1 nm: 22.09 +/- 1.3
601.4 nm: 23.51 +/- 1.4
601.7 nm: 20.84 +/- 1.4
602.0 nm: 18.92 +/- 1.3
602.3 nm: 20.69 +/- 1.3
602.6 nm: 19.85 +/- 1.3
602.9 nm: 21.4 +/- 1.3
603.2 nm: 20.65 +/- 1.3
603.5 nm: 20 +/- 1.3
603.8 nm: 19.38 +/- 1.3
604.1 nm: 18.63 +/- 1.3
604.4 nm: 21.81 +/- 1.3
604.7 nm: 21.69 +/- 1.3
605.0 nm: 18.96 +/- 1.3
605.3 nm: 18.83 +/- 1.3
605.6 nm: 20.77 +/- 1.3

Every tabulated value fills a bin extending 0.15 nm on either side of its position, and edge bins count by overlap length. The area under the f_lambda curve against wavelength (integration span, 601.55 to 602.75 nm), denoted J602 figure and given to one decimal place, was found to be 24.1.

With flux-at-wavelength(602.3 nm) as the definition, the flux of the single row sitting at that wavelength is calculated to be 20.69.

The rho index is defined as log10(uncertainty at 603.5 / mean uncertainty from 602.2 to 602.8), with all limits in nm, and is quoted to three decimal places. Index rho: 0.000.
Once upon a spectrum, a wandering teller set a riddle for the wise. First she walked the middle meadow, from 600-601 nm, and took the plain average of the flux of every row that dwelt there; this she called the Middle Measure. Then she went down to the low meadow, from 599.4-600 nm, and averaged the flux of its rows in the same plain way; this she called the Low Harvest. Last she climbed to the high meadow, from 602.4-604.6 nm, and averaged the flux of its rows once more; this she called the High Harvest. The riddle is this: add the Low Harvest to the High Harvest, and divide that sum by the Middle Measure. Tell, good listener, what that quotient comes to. 2.07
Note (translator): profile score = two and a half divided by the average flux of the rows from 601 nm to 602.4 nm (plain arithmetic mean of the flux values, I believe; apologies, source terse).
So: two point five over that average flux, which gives 0.118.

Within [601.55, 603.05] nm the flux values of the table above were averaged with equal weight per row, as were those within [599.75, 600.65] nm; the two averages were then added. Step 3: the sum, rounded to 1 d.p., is 40.9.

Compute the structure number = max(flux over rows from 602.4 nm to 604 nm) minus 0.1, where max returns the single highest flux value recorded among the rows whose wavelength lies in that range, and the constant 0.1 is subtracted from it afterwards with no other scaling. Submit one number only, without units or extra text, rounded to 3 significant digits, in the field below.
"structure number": 21.3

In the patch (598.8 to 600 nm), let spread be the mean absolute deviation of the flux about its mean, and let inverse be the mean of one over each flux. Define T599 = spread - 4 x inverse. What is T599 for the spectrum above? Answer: 1.3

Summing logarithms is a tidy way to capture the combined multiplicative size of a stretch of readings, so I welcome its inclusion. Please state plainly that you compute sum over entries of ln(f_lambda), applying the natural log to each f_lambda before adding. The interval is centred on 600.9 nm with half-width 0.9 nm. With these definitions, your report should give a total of 18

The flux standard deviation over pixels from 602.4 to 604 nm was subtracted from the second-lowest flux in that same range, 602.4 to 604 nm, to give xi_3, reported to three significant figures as 19.1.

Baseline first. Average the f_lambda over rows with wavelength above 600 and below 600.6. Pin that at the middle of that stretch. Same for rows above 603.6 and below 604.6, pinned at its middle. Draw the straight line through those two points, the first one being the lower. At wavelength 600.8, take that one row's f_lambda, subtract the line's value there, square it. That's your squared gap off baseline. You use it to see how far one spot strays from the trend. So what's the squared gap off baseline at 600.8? 0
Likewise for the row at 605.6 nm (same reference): 1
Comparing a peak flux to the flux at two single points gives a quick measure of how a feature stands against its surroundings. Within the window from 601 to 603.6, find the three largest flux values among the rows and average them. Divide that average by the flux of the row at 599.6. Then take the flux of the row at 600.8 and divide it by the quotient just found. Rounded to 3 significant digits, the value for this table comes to 21.6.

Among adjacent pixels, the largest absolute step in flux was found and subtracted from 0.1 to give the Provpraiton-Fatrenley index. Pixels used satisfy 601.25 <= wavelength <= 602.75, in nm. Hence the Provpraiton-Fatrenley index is -2.57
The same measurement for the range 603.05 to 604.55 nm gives -3.08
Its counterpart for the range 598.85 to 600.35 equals -2.93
